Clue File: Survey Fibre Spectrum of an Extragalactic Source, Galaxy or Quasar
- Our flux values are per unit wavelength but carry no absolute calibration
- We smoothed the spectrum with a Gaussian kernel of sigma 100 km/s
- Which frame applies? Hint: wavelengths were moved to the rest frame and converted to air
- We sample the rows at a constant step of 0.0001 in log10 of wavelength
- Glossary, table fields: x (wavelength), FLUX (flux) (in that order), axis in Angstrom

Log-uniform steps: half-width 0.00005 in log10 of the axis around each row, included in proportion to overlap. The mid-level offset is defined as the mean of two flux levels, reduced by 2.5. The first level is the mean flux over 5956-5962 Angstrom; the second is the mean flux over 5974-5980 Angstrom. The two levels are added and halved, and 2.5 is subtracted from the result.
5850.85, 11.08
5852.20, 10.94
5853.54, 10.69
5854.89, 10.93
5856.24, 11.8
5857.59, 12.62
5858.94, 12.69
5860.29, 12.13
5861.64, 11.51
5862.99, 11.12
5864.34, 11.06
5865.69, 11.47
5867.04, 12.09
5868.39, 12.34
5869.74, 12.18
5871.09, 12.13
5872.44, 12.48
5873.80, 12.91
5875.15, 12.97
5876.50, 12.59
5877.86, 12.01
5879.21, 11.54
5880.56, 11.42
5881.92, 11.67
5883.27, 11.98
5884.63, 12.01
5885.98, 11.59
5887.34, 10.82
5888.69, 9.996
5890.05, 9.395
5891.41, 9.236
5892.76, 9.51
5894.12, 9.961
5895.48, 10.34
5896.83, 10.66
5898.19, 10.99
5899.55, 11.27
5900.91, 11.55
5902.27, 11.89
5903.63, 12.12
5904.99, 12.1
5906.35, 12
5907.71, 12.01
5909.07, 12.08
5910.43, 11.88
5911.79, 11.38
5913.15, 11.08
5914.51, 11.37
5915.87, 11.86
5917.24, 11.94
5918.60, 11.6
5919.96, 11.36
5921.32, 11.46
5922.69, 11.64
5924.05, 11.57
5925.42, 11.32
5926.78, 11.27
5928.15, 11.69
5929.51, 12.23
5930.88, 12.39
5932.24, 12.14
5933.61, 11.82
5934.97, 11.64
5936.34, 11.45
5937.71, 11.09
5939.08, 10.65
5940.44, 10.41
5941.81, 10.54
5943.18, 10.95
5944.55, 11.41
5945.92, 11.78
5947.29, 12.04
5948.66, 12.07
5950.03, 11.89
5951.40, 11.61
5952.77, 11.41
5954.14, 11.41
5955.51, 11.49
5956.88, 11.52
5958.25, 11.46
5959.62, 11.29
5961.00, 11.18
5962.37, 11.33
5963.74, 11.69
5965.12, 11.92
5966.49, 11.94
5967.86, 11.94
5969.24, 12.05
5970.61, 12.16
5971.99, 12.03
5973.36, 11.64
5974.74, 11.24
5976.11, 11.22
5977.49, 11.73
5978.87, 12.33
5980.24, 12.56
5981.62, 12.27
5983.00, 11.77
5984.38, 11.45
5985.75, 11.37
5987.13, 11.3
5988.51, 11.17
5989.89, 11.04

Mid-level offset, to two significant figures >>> 9.0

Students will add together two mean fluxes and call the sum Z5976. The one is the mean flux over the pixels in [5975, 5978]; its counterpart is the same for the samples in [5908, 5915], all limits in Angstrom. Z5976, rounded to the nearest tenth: 23.0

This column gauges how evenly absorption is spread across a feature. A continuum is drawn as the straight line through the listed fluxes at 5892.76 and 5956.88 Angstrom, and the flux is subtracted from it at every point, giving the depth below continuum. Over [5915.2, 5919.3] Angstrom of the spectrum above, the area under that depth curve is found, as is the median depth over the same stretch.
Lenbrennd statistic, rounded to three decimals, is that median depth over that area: 0.261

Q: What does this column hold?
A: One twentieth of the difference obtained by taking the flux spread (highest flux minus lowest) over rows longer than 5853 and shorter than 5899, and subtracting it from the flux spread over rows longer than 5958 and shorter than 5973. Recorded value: -0.14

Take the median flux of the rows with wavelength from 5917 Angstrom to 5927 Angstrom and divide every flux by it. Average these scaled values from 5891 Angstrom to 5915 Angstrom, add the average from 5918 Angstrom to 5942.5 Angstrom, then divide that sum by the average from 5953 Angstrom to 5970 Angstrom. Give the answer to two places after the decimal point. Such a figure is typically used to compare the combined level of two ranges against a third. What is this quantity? 1.95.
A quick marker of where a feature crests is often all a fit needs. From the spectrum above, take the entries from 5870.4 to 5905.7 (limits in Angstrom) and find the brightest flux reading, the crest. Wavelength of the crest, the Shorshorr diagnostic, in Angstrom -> 5875.15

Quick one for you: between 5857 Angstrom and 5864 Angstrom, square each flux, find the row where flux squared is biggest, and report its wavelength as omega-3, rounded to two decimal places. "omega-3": 5858.94 Angstrom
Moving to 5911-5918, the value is 5917.24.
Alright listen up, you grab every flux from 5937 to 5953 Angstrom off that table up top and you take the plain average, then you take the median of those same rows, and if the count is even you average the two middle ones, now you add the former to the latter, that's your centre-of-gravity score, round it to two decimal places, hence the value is 22.73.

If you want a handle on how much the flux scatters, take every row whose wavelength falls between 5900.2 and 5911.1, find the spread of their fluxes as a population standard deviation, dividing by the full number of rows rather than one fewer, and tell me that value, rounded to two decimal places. 0.17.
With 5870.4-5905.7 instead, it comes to 1.05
